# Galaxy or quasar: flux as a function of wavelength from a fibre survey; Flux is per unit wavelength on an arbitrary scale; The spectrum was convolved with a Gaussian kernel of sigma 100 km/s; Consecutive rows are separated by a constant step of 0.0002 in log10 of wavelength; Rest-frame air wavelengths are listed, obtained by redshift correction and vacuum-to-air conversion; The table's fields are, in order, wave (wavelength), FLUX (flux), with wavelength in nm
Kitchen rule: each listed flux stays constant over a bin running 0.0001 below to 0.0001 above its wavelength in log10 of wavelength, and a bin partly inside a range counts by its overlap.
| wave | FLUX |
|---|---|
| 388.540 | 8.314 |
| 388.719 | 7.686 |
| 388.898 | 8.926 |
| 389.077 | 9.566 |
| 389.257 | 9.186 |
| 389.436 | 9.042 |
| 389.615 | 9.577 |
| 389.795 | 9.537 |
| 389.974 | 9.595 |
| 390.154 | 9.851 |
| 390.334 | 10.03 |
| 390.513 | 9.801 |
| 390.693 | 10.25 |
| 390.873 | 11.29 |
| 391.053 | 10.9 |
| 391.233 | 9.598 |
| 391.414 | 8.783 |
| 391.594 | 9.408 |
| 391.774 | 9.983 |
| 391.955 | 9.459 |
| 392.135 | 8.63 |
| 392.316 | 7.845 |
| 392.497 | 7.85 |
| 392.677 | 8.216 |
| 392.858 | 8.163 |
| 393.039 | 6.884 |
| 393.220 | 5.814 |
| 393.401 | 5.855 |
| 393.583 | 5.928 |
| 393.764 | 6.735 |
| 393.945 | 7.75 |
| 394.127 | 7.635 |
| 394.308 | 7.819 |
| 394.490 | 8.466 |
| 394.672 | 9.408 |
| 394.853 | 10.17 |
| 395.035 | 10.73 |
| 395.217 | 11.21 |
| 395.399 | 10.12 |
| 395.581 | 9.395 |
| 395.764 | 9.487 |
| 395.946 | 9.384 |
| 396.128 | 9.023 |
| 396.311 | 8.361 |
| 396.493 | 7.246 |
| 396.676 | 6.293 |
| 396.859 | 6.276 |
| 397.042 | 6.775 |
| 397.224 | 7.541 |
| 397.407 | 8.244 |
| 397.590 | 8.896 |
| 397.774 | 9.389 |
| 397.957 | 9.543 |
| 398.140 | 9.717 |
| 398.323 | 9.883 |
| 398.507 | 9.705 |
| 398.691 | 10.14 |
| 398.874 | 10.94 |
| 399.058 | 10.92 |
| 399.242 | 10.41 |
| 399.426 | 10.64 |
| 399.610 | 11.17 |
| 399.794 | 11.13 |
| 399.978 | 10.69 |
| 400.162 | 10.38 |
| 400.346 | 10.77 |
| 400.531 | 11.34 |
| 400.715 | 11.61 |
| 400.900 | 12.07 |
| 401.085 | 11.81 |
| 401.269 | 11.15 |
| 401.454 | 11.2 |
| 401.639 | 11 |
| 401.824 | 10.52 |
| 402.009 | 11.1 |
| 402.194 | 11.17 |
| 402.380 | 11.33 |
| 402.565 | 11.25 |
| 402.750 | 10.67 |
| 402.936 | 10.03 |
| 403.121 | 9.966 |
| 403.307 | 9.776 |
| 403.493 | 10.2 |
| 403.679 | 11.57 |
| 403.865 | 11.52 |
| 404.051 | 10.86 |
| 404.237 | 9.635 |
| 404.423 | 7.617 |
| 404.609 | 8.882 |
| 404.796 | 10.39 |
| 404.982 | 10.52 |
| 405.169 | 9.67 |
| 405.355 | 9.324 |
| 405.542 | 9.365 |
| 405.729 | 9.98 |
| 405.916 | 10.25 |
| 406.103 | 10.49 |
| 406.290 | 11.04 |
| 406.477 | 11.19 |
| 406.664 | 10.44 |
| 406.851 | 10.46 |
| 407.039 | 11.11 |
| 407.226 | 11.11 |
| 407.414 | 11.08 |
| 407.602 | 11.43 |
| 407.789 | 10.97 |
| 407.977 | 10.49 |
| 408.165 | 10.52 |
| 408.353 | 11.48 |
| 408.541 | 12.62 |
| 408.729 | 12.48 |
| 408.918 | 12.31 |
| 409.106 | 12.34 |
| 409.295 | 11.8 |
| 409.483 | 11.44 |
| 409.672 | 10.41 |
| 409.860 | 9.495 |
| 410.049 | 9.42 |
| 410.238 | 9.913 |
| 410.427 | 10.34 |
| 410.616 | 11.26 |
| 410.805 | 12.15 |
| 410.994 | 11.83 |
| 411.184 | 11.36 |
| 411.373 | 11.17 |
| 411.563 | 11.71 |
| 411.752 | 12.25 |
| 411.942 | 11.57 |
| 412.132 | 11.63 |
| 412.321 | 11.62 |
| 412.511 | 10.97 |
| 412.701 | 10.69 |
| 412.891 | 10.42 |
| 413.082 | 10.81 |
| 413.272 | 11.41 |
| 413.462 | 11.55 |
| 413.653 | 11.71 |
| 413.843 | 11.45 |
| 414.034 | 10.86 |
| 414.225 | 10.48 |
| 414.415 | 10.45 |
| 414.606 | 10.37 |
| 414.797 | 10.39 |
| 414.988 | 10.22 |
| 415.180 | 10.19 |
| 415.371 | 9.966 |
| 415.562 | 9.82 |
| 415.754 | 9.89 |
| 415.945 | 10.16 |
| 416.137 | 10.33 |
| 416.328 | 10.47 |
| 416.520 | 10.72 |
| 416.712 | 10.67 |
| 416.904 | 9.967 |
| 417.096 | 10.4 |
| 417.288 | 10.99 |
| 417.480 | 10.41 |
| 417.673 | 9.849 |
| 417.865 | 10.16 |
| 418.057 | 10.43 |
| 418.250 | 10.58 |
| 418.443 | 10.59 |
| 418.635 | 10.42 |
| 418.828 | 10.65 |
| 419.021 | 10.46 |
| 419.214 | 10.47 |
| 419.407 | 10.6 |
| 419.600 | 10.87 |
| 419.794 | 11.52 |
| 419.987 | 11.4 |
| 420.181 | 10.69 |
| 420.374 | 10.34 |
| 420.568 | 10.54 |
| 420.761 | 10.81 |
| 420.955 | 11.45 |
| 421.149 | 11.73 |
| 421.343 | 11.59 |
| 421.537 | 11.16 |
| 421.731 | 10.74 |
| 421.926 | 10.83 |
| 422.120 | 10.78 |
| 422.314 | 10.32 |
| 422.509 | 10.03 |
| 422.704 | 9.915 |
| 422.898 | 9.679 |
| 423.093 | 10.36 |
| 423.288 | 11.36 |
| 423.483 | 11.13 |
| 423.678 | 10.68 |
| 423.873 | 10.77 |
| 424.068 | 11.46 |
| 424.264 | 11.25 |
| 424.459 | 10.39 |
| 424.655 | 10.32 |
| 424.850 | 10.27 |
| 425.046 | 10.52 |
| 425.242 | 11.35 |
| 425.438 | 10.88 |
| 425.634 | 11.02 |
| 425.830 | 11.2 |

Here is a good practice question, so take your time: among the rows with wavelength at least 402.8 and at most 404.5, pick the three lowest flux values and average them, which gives 9.0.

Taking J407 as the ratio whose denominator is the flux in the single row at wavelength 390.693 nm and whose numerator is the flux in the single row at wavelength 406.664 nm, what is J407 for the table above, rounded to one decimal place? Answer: 1.0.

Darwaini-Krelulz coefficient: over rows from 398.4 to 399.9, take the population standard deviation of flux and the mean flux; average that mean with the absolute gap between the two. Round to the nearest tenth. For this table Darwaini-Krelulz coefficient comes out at 10.4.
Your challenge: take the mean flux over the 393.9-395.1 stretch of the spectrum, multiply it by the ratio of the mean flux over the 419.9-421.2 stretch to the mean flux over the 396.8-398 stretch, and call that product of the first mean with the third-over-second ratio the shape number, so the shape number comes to 12.0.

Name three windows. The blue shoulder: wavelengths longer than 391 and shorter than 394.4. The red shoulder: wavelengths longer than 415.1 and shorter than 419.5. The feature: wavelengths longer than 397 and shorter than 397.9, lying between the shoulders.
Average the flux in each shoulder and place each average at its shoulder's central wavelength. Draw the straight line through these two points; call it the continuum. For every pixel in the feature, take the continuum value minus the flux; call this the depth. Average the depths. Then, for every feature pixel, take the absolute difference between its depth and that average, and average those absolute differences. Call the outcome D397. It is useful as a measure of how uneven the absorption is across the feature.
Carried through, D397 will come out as 0.79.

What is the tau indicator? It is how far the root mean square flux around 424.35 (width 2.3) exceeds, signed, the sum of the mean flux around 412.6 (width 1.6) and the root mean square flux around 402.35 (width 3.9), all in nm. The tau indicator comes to -11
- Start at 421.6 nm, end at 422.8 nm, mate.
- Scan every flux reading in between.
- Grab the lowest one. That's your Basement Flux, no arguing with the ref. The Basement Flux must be 9.915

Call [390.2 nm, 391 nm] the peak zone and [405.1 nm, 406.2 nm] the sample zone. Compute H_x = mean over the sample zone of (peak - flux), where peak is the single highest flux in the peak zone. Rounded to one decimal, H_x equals 1.4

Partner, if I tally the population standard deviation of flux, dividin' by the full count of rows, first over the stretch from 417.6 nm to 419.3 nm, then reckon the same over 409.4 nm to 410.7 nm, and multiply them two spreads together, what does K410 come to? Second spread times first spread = 0.17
